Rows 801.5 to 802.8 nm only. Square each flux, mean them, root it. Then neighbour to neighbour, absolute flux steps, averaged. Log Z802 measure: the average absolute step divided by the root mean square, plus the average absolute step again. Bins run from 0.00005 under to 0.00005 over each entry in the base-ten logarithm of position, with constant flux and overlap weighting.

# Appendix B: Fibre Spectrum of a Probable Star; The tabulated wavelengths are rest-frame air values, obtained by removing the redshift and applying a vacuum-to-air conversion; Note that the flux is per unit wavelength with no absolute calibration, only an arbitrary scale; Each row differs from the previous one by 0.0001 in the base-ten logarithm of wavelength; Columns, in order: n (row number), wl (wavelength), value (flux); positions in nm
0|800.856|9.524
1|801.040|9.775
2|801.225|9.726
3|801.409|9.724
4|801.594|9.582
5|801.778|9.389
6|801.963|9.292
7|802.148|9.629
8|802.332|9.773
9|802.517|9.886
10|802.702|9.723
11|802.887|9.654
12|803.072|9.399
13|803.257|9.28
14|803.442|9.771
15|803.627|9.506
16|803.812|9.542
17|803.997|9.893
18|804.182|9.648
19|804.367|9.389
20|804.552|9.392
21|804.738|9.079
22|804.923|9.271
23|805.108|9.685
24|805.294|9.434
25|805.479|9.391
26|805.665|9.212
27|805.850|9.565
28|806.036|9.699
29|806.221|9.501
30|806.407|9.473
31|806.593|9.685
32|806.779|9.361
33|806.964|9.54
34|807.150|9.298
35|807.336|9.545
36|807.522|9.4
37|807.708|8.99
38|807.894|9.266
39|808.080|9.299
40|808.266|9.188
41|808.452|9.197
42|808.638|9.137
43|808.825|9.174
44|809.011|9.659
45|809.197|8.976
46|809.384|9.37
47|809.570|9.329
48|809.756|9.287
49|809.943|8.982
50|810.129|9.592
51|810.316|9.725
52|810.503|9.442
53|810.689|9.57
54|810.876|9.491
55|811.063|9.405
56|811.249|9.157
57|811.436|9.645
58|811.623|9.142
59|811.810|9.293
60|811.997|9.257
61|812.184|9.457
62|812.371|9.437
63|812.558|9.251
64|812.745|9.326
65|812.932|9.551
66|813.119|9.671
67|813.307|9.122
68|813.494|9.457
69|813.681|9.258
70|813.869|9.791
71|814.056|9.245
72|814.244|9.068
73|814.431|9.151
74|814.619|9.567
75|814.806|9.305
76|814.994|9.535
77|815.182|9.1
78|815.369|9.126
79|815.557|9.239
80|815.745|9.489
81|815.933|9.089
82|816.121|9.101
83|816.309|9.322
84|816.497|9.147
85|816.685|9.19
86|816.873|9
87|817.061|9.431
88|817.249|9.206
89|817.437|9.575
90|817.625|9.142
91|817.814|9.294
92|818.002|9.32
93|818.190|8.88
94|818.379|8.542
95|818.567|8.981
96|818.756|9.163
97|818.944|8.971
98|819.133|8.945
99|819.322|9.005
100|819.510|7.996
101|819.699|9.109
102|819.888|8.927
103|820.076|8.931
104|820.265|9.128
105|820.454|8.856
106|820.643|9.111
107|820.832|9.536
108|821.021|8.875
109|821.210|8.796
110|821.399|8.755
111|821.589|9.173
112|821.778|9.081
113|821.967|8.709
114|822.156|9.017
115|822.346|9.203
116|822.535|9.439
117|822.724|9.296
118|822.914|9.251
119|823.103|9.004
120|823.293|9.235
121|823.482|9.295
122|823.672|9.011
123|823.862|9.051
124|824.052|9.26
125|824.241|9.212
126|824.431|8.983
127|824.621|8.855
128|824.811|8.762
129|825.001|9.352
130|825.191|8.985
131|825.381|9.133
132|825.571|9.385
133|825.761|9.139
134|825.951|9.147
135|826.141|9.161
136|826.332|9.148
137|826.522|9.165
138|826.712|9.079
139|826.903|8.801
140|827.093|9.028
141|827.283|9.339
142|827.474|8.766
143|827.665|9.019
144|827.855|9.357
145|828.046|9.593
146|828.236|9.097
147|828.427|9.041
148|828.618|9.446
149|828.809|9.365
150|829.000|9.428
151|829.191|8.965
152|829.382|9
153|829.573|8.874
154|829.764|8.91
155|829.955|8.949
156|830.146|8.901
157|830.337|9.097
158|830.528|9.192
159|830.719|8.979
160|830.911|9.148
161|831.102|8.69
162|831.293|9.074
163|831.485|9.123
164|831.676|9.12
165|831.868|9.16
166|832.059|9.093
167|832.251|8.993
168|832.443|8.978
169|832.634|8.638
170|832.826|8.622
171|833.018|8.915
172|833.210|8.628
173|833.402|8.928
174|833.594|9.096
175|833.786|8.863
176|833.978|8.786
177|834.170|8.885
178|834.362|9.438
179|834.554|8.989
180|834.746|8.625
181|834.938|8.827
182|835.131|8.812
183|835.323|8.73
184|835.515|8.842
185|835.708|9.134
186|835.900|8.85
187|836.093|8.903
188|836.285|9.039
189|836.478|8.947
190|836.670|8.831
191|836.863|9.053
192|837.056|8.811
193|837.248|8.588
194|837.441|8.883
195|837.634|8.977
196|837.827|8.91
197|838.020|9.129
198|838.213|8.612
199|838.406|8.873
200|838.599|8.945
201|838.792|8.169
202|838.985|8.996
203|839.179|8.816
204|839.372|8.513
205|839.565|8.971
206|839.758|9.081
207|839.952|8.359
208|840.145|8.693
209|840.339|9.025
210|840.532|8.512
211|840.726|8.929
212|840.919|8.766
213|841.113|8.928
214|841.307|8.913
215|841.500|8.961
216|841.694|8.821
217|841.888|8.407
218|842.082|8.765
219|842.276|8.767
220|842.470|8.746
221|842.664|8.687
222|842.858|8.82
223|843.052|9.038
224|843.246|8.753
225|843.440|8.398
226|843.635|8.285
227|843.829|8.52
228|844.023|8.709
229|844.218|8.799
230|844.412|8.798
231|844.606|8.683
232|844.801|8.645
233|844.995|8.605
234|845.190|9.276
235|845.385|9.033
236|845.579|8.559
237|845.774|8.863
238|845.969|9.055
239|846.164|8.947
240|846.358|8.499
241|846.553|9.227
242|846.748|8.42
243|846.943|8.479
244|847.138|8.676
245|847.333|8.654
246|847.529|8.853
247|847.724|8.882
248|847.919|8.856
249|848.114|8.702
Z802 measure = 0.19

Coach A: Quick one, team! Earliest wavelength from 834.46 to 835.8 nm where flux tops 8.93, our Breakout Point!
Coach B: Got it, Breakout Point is 834.554 nm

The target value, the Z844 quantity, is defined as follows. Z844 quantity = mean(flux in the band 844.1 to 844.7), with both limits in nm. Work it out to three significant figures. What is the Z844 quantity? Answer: 8.76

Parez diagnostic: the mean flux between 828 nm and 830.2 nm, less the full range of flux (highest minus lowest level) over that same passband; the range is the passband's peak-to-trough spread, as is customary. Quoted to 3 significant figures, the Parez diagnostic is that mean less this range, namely 8.41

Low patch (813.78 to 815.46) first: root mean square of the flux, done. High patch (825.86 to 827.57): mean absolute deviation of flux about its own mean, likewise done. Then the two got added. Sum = 9.46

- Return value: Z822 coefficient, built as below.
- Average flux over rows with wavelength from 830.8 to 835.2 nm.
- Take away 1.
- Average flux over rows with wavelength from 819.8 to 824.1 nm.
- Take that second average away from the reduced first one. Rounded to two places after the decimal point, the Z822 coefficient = -1.15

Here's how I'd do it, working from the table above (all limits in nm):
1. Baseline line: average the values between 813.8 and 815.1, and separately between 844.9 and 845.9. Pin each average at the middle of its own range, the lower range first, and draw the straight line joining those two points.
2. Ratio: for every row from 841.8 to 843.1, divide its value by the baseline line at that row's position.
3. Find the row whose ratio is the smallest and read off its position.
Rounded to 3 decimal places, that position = 841.888 nm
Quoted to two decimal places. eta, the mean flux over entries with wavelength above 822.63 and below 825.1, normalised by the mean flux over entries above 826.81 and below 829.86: 1.00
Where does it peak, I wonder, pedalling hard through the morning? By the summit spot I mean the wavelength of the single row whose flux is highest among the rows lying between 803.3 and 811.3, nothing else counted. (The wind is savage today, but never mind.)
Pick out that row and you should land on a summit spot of 803.997 nm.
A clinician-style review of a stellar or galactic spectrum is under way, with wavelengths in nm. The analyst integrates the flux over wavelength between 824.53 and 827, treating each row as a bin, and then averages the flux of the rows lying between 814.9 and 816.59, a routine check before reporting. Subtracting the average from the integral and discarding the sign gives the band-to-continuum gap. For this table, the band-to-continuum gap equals 13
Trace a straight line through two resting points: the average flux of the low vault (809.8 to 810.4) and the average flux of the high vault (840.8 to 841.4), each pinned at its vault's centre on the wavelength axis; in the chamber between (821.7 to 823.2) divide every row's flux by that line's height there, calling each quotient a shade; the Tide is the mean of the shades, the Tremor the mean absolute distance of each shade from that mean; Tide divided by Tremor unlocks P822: 52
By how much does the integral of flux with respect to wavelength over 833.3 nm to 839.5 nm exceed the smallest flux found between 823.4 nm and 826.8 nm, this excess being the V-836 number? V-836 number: 46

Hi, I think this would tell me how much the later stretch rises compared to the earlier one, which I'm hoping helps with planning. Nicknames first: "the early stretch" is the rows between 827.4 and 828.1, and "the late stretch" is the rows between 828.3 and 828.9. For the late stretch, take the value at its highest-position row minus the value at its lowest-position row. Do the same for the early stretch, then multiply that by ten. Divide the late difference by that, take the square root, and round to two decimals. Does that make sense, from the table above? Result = 0.20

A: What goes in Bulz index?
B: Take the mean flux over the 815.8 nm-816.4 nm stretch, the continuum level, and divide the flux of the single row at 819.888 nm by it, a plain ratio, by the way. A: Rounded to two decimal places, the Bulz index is 0.97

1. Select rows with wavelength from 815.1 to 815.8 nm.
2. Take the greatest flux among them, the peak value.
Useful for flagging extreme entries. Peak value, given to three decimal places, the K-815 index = 9.489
